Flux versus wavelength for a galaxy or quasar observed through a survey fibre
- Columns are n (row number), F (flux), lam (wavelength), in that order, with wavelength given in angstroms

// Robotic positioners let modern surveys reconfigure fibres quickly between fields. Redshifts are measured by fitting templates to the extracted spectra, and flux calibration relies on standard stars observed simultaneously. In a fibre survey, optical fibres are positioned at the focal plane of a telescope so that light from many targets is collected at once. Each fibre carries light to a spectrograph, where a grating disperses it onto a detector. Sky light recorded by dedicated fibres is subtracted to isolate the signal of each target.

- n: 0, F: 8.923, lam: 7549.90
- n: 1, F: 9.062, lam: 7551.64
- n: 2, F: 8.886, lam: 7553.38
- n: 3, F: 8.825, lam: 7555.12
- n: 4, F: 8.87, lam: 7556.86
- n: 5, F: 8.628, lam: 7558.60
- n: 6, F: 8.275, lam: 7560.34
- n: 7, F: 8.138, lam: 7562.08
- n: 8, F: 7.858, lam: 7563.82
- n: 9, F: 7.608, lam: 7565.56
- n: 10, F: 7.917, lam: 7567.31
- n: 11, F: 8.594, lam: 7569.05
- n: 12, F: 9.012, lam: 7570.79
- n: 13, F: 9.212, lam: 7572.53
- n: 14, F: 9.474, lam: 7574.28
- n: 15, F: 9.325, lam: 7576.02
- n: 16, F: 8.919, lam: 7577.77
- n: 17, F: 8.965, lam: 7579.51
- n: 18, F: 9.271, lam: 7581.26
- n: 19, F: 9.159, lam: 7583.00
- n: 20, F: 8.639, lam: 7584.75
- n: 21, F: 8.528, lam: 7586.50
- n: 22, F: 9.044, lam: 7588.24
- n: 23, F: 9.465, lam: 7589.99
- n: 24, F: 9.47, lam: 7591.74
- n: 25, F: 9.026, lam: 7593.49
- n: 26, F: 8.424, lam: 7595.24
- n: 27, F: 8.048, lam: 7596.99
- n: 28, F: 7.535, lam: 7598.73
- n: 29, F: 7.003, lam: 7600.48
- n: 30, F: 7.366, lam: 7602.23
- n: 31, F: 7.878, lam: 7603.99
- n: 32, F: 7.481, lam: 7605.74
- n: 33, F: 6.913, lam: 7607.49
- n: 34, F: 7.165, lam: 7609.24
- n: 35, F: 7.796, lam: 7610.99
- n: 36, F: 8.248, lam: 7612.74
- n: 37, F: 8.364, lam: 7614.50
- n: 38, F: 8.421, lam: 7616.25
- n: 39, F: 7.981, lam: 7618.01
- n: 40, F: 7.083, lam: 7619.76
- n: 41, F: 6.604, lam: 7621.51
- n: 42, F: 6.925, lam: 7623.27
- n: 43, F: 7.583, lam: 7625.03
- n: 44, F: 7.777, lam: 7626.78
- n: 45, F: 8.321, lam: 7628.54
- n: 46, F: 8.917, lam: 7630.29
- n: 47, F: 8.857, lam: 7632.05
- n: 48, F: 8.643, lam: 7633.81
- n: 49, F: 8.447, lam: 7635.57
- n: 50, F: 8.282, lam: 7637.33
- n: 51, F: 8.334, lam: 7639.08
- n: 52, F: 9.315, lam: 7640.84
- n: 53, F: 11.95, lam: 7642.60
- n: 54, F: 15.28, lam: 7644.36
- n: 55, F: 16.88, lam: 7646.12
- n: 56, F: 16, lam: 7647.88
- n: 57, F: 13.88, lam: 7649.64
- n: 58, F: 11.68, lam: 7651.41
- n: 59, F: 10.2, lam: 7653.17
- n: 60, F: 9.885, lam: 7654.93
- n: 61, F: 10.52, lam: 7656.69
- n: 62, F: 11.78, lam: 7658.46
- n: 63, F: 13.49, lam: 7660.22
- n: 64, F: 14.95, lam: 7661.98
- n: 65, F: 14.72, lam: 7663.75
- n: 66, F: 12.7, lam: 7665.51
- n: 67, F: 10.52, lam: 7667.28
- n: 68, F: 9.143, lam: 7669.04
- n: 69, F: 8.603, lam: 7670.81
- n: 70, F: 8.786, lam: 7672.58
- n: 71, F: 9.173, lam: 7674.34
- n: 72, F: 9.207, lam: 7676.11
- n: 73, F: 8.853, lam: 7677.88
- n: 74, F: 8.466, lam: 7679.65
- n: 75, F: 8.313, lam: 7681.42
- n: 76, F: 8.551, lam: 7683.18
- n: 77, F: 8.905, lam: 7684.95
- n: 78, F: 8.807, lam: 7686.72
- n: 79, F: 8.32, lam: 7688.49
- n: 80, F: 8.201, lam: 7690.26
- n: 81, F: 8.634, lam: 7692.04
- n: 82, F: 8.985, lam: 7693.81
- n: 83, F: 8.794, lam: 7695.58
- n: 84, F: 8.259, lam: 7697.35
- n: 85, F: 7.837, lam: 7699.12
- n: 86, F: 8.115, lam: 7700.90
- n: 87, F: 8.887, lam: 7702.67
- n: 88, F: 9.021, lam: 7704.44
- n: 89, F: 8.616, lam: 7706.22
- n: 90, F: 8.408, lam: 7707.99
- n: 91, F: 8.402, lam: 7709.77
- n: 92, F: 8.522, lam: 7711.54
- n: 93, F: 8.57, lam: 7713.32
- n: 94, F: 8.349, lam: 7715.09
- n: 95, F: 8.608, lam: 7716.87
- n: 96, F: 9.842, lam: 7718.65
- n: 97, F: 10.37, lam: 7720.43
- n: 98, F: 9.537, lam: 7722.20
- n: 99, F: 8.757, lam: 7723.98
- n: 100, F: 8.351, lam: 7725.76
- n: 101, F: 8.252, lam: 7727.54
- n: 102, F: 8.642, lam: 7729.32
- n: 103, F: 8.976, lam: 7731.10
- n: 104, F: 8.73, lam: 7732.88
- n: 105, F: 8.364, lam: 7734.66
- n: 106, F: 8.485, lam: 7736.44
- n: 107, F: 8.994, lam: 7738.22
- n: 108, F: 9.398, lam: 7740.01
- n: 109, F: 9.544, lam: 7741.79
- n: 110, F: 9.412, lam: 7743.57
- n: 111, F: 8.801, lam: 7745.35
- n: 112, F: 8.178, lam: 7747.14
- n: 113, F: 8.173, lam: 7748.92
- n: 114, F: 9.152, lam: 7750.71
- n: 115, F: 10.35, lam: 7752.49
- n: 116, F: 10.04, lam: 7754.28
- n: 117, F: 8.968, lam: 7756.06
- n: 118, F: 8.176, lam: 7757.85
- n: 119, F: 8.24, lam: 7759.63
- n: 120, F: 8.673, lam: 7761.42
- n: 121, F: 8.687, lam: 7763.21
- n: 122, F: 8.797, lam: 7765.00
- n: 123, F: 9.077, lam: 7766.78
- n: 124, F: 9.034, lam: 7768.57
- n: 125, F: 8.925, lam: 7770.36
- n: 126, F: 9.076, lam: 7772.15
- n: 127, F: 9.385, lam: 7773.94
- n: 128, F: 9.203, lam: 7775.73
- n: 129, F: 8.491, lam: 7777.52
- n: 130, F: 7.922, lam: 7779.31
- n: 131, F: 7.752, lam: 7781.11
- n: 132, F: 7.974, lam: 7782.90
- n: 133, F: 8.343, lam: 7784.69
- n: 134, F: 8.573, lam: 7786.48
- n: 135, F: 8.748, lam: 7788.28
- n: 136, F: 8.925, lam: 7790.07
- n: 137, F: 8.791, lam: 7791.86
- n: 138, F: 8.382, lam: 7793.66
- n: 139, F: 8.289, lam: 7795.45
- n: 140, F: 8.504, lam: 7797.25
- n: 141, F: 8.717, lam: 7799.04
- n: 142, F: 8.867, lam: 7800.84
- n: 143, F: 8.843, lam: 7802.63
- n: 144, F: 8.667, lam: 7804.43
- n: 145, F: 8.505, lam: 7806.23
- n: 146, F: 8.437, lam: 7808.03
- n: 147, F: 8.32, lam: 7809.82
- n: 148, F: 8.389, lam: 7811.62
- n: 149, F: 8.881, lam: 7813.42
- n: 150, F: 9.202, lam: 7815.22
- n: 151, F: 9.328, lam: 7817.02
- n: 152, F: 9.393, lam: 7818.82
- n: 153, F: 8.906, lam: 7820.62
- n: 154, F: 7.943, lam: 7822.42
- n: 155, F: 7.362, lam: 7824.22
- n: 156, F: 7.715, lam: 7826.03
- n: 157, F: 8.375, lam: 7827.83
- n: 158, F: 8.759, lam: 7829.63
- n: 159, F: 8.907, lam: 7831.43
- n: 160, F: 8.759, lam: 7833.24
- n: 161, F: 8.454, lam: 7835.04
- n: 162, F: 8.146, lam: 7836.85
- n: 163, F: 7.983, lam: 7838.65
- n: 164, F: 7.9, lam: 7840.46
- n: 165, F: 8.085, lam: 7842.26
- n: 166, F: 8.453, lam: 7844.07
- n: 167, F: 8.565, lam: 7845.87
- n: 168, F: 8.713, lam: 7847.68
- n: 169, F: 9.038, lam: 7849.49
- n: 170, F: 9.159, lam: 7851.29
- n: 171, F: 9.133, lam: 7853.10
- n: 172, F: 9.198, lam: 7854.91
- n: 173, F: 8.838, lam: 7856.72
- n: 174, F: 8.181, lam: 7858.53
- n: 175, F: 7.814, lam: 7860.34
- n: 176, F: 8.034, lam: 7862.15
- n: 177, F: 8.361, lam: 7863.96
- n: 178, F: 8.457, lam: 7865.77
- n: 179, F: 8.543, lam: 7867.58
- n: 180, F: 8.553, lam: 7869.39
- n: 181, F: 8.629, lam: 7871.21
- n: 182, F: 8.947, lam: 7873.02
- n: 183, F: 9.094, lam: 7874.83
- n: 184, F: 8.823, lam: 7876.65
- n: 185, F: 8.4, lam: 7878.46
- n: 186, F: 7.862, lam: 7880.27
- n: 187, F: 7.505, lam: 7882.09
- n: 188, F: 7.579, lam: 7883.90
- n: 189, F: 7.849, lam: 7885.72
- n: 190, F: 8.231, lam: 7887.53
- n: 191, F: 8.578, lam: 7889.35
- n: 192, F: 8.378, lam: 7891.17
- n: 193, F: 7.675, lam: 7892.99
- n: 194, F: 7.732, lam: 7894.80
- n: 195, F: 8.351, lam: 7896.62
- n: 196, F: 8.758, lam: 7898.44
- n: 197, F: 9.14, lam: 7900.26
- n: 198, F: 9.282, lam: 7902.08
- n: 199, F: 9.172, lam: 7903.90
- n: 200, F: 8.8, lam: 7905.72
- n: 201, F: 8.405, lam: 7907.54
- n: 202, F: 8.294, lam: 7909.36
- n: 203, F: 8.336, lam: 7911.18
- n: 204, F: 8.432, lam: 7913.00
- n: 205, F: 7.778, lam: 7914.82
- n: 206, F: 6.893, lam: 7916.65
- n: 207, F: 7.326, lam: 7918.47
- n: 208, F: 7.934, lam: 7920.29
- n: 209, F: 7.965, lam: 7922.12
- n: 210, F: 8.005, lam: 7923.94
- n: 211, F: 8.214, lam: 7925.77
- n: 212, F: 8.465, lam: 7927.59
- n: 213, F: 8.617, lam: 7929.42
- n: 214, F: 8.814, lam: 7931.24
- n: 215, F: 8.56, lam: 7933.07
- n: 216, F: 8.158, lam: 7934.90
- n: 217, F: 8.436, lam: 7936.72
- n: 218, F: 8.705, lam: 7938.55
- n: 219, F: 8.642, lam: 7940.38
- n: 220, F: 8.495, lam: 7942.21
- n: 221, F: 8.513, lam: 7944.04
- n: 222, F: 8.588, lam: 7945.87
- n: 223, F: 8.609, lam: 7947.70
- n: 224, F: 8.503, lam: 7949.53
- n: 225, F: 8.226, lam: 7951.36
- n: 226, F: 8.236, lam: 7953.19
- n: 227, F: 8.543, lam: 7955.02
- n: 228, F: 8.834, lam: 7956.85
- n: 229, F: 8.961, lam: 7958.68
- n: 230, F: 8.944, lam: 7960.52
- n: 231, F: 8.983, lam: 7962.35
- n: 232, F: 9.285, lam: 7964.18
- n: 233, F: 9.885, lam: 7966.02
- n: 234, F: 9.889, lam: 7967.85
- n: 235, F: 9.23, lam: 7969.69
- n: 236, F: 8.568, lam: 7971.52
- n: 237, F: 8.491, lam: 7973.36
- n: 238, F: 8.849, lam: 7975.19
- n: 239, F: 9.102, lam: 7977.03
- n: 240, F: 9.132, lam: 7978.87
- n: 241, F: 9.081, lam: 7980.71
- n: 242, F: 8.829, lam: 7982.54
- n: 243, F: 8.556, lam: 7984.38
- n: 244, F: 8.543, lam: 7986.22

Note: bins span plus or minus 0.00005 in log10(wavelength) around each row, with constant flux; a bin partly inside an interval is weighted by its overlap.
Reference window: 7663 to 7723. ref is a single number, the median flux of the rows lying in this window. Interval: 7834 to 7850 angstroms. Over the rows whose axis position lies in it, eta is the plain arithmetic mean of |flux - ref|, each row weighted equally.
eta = 0.41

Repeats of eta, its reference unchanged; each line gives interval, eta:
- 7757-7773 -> 0.27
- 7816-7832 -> 0.58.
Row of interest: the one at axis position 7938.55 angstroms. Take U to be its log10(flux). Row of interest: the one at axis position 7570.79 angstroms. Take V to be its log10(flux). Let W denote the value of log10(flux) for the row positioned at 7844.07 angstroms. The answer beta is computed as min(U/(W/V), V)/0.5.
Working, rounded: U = 0.940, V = 0.95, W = 0.927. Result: 1.91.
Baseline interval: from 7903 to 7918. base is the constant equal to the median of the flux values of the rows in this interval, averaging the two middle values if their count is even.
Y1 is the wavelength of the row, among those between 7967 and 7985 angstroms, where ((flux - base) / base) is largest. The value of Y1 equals 7967.85 angstroms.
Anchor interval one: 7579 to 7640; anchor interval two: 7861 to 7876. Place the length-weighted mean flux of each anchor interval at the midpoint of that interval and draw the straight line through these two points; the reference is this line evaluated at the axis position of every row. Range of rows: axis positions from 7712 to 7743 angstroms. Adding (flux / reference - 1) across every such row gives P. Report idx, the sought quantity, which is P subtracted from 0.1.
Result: -1.1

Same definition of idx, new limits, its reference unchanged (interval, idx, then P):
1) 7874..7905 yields 0.5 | -0.4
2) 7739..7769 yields -1.1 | 1.2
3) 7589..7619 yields 0.4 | -0.3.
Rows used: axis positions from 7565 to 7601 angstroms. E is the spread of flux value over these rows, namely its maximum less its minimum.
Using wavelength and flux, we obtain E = 2.47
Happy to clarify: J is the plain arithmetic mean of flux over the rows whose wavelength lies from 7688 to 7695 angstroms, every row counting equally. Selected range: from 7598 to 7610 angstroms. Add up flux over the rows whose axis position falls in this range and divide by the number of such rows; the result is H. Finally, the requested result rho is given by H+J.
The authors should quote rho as 15.9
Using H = 7.3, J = 8.5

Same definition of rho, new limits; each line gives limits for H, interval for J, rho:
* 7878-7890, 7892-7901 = 16.3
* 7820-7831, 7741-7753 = 17.3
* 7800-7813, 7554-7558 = 17.4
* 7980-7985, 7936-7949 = 17.4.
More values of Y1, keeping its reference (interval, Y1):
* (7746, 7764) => 7752.49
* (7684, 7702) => 7693.81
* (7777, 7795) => 7790.07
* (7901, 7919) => 7902.08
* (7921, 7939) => 7931.24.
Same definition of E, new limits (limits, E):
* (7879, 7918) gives 2.39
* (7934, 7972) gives 1.73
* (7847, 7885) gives 1.69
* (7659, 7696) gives 6.75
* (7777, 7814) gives 1.17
